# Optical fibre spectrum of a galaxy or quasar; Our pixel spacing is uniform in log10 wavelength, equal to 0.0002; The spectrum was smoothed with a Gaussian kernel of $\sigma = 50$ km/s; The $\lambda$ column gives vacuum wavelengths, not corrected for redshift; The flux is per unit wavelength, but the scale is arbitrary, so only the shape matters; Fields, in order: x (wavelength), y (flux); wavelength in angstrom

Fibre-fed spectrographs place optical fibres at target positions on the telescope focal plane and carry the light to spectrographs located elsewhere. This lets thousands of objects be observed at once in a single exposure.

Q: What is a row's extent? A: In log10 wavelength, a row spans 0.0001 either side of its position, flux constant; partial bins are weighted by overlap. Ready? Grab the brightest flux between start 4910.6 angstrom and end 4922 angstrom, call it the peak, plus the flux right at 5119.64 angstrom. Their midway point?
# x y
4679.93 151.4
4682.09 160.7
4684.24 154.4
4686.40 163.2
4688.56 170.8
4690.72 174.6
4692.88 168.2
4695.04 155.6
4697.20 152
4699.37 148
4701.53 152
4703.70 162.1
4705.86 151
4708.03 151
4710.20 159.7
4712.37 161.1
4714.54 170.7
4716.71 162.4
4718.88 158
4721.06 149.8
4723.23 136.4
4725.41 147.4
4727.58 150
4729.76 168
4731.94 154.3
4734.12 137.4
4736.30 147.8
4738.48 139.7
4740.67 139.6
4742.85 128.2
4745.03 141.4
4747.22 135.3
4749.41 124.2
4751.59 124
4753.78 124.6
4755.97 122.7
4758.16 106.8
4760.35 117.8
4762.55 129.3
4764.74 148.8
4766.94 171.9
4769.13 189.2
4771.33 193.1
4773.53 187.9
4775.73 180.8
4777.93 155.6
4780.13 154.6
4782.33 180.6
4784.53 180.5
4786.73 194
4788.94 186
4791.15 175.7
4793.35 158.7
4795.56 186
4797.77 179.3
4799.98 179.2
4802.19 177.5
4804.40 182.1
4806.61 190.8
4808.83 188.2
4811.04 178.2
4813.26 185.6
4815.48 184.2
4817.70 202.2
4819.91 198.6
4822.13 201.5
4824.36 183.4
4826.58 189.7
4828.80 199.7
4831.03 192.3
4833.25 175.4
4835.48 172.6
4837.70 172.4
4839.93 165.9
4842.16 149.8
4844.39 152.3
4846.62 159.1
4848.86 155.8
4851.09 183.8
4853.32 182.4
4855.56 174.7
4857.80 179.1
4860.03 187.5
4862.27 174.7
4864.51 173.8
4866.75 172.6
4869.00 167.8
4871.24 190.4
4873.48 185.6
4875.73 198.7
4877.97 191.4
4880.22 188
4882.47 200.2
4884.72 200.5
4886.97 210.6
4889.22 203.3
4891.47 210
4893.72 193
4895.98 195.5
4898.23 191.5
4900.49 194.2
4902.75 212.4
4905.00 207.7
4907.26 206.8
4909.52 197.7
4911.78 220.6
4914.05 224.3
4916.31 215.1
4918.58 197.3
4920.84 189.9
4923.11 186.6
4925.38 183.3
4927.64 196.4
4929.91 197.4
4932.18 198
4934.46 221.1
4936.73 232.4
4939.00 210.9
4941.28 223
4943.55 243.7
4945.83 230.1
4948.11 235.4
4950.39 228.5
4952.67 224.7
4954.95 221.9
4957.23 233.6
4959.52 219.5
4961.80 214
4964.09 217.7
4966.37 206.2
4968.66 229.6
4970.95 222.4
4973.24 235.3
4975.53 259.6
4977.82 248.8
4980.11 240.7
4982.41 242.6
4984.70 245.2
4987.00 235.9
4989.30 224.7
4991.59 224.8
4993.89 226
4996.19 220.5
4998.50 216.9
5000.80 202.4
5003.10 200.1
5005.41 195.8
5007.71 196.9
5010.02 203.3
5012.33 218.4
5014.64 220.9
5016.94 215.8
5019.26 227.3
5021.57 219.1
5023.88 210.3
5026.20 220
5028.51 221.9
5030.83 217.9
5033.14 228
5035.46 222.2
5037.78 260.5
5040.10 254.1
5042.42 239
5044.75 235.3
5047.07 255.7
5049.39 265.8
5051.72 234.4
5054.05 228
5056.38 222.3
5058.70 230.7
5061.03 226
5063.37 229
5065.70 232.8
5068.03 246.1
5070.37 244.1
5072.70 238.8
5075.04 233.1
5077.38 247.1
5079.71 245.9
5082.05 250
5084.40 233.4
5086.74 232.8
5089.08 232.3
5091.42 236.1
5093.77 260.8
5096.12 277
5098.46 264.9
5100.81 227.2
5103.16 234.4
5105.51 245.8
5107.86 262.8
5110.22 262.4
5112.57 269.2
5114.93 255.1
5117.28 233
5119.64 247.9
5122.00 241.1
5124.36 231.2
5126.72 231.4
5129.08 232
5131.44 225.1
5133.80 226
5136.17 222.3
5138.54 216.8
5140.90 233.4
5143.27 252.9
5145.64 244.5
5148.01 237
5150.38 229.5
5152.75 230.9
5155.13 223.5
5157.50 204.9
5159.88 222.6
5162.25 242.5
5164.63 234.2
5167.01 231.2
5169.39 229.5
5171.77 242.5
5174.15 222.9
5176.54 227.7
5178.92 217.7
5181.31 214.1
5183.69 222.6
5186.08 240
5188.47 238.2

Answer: 236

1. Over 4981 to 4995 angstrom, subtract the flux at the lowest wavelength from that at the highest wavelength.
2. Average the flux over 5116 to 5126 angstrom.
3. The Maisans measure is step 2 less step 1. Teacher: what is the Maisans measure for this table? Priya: 255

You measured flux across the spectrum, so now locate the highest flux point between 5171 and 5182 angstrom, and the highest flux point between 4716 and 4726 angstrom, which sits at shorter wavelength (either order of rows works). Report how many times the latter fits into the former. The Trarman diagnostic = 1.5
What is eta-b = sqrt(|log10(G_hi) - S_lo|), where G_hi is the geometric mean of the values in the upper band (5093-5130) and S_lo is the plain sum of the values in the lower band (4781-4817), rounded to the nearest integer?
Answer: 54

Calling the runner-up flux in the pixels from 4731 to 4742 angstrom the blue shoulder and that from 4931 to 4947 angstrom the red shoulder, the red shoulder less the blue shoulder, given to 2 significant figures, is 85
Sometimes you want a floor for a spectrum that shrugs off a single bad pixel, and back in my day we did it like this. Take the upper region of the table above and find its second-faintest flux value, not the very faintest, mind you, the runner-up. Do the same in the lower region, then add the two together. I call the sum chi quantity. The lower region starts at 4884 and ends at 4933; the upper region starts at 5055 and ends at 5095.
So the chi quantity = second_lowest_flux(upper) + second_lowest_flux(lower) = 413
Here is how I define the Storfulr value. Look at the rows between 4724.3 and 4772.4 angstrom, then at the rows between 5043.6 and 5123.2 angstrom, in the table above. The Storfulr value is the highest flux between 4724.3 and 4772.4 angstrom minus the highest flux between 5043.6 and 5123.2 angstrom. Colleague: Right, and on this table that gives -84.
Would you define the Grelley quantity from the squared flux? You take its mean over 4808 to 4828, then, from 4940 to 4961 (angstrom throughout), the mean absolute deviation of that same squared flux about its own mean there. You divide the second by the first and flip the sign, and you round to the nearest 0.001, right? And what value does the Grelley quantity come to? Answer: -0.076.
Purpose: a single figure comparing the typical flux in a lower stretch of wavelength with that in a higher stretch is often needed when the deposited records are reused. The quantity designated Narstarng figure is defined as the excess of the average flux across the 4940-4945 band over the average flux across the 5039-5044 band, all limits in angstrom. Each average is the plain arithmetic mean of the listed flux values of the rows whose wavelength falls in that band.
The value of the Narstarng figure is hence -13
